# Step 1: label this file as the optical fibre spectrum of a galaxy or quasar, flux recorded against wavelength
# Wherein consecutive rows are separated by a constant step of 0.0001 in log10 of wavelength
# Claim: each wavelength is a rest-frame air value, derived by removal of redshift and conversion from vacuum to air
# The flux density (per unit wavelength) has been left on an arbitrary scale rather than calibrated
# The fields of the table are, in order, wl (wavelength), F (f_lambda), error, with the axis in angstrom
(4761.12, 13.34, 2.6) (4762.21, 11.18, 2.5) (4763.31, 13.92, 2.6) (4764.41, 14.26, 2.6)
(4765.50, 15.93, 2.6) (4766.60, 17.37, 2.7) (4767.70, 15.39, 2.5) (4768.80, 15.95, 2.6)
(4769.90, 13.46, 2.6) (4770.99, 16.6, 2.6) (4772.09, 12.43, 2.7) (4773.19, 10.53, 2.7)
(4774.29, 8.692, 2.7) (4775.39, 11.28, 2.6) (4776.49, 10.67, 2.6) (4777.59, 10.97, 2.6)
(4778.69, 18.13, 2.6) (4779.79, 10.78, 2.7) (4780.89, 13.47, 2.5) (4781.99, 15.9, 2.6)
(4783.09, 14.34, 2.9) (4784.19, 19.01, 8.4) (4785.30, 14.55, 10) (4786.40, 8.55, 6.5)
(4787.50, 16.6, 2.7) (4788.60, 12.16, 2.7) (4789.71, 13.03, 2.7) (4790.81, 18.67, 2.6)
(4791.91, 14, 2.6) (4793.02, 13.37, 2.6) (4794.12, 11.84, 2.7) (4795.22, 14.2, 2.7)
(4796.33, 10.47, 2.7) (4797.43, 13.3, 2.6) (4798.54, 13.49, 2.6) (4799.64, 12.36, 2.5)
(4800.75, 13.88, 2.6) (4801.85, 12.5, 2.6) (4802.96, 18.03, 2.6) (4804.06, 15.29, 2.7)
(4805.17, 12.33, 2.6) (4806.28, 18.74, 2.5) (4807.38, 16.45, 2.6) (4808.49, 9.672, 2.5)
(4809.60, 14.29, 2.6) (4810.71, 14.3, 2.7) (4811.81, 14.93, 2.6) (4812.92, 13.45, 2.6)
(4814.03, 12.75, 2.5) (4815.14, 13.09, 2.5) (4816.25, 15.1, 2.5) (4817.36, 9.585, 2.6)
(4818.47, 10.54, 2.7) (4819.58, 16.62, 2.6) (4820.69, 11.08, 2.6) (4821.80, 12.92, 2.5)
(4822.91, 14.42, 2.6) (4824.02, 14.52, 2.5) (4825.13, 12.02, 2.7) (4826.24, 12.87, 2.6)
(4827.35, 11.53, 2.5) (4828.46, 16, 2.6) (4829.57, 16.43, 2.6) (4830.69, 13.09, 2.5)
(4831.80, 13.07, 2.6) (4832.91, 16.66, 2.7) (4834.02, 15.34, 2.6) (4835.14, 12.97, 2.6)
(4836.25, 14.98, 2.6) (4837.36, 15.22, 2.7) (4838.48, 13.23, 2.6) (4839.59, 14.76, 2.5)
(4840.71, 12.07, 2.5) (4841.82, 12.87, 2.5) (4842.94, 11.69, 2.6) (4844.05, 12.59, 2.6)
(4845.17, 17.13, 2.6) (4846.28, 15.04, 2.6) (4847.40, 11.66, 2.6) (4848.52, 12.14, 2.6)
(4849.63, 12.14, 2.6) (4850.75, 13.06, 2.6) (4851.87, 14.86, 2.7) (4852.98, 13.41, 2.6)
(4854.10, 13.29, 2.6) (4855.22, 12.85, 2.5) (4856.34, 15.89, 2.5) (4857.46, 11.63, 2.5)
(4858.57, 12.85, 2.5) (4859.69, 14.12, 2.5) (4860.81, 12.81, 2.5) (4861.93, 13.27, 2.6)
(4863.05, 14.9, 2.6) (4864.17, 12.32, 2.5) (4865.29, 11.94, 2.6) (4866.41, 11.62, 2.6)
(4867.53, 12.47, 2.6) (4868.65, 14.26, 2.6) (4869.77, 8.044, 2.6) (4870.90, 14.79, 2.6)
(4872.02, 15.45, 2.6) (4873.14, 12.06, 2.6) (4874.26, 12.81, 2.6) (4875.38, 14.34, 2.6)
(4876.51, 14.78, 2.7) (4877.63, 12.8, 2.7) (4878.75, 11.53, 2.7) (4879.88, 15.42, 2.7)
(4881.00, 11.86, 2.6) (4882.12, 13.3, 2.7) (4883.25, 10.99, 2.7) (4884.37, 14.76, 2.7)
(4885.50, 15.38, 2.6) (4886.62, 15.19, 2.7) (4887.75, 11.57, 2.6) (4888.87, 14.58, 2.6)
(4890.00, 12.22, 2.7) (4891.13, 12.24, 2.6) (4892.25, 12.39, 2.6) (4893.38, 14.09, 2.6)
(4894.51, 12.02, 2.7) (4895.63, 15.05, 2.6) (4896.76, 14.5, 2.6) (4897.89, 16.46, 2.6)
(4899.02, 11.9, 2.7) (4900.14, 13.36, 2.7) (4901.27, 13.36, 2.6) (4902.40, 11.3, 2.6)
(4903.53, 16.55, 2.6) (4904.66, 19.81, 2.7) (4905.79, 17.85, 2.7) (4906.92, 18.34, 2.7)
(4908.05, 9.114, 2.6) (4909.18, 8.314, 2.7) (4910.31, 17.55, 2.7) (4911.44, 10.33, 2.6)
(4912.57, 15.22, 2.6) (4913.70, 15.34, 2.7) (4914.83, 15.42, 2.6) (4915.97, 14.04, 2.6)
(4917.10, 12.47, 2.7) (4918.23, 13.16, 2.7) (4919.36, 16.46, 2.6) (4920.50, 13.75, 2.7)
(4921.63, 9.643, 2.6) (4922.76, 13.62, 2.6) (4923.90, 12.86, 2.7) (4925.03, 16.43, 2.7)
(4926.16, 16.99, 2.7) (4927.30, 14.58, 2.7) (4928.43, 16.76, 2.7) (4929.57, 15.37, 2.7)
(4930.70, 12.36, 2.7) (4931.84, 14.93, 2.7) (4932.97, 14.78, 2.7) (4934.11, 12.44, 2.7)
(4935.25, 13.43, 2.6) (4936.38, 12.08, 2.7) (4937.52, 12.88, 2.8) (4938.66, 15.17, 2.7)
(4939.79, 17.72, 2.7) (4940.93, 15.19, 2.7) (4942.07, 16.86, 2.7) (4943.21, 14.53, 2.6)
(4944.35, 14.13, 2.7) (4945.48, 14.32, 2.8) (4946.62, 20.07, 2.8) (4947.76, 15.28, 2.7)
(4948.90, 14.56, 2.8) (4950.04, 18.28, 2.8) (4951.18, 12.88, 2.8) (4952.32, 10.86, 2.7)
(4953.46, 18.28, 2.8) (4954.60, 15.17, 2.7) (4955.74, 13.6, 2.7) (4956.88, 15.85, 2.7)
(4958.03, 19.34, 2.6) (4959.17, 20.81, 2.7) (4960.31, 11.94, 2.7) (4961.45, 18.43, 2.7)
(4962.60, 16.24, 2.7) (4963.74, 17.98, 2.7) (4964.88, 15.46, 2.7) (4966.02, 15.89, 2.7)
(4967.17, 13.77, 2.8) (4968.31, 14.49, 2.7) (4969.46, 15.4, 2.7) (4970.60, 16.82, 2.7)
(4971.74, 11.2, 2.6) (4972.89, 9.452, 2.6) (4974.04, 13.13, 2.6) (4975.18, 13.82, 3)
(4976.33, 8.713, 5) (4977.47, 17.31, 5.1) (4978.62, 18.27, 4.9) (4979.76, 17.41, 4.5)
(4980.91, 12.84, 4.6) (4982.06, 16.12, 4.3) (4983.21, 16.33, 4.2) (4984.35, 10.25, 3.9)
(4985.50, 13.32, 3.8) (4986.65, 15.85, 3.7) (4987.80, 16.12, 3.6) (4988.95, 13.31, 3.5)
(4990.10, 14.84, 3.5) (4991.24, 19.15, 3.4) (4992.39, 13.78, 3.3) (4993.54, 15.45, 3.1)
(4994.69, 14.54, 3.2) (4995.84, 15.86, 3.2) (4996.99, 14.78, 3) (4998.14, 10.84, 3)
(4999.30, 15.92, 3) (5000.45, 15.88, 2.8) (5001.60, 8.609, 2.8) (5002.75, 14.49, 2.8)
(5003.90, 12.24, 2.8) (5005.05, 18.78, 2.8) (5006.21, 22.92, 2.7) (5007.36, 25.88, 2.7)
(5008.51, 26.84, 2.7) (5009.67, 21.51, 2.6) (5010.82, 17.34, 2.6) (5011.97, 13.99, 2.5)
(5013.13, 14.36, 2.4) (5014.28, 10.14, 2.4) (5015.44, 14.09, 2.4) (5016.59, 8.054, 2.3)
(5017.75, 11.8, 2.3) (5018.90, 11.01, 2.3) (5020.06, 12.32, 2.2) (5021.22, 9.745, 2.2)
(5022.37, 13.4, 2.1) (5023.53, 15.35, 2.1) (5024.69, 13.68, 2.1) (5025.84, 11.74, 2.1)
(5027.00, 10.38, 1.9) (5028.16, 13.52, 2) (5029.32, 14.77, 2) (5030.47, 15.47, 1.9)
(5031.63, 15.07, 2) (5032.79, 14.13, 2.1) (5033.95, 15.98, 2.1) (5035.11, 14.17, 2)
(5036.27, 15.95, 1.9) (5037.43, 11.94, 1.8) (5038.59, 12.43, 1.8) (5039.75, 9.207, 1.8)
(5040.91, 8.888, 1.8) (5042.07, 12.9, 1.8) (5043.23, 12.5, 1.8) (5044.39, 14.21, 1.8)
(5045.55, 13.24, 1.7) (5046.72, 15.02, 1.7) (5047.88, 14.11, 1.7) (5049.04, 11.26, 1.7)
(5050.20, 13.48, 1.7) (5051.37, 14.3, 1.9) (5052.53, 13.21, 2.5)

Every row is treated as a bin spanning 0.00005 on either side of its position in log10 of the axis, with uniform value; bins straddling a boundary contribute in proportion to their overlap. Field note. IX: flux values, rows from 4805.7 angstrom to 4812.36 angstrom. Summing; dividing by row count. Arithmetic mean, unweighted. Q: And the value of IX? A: 14.7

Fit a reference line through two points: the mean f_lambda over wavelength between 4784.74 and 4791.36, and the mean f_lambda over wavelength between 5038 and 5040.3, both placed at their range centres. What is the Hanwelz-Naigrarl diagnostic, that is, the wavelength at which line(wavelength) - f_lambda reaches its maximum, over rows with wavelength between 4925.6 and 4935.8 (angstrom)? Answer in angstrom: 4930.70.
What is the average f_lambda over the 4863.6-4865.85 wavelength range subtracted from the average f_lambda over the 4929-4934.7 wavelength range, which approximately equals 2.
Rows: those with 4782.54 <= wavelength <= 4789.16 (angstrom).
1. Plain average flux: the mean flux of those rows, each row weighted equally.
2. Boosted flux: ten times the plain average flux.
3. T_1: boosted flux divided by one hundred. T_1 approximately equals 1.42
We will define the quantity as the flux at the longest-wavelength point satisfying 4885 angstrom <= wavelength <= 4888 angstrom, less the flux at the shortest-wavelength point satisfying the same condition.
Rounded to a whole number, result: -4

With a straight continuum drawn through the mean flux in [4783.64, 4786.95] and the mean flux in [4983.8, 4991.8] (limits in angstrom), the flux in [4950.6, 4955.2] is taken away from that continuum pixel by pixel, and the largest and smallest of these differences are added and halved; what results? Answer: 0.0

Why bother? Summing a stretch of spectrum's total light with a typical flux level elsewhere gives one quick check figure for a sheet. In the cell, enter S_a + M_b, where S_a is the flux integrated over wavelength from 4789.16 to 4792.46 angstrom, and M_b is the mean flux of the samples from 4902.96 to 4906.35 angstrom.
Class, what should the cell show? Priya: 68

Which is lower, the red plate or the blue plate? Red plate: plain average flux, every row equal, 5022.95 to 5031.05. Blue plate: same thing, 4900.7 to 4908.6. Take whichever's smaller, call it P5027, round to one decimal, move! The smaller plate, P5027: 13.6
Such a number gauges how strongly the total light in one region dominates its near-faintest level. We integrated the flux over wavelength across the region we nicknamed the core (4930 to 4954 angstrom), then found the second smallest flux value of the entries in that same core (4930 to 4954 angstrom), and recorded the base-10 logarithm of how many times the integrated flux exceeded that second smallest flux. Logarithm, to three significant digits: 1.47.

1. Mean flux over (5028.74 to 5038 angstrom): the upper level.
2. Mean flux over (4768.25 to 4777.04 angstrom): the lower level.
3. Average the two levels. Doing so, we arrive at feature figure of 13.6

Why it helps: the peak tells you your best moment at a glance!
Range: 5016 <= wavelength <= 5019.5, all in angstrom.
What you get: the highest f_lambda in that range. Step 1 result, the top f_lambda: 11.8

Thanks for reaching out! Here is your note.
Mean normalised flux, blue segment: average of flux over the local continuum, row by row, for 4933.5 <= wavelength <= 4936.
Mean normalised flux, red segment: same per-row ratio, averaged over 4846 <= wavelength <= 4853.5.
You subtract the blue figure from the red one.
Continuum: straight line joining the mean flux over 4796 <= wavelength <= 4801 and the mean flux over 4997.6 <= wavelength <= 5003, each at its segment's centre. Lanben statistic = 0.03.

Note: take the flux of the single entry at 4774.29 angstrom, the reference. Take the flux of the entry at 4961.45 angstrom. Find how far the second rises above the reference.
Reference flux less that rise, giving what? -1.0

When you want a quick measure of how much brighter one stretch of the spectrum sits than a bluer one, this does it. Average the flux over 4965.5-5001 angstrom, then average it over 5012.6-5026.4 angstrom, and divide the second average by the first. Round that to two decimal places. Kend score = 0.83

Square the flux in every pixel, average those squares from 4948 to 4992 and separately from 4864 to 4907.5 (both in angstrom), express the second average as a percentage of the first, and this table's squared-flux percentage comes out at 82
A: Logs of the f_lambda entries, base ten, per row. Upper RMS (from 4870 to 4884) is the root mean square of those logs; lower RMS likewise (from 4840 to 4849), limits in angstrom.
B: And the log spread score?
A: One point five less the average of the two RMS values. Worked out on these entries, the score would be 0.380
